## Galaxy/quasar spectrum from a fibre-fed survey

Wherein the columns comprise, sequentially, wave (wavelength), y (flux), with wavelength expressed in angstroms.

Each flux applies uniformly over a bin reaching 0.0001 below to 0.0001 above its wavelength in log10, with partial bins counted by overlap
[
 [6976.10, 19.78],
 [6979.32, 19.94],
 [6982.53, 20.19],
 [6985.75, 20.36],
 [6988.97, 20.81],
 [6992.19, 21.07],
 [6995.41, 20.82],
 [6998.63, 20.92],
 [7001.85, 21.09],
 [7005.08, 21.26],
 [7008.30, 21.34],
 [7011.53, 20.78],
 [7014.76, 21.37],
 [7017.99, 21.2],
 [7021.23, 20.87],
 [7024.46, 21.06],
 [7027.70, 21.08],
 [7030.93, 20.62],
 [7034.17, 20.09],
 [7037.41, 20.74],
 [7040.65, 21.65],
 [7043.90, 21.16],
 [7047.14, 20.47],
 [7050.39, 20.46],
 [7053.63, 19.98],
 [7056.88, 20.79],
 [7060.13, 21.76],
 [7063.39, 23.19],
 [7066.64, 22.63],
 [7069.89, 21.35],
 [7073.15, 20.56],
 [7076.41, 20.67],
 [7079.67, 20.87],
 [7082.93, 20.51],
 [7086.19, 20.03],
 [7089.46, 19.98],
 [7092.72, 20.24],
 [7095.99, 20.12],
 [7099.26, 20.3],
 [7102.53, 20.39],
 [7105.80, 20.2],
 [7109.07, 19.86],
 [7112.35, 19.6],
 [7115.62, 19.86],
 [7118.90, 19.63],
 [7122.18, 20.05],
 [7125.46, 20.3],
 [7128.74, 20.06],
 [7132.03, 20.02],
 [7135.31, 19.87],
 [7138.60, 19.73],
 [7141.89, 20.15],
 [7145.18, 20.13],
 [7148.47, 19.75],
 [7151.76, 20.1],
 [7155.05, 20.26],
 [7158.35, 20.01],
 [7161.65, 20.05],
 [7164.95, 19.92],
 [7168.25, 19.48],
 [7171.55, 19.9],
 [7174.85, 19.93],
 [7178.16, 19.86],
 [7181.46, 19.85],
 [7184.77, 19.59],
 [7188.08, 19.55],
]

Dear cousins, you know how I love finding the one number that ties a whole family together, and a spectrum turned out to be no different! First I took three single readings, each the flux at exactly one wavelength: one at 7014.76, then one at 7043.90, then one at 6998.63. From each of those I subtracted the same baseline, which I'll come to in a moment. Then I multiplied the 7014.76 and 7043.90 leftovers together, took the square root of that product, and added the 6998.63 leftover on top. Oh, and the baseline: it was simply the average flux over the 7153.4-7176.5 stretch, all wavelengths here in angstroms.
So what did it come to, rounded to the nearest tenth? 2.3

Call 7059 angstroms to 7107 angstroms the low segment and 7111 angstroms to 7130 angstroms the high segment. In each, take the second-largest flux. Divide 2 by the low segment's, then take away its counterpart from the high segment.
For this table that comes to -19.97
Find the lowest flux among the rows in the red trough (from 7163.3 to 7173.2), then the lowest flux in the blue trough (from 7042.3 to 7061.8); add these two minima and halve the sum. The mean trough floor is 19.73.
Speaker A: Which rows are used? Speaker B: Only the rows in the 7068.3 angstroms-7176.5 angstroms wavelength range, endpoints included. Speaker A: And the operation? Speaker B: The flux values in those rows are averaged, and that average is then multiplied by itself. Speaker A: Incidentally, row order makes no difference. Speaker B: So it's 405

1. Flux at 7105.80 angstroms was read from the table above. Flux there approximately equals 20.2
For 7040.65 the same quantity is 21.65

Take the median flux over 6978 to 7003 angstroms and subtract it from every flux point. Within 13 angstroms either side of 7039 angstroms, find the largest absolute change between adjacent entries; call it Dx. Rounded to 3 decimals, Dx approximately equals 0.910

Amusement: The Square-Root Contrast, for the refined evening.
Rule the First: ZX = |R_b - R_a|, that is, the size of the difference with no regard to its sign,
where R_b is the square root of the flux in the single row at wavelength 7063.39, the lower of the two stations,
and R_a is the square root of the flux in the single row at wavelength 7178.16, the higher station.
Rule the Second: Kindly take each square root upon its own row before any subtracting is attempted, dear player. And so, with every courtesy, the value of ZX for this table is 0.36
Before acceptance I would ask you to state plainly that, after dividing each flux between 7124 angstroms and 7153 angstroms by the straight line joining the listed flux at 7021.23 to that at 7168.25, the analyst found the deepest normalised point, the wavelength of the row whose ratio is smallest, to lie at 7138.60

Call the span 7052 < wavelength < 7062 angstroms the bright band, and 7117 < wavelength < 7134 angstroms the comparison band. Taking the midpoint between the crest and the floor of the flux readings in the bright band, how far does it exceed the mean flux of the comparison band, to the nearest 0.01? 0.86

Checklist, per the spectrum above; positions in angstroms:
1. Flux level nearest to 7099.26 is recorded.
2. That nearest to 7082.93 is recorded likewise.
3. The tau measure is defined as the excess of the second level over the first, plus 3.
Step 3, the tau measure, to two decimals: 3.21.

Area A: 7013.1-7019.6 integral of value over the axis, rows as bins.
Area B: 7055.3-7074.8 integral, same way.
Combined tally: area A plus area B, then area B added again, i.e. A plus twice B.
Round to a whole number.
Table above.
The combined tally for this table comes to 985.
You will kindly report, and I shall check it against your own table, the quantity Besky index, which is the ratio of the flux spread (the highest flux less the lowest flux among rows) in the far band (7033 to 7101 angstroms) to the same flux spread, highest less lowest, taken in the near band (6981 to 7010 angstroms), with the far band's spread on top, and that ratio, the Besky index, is 2.79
